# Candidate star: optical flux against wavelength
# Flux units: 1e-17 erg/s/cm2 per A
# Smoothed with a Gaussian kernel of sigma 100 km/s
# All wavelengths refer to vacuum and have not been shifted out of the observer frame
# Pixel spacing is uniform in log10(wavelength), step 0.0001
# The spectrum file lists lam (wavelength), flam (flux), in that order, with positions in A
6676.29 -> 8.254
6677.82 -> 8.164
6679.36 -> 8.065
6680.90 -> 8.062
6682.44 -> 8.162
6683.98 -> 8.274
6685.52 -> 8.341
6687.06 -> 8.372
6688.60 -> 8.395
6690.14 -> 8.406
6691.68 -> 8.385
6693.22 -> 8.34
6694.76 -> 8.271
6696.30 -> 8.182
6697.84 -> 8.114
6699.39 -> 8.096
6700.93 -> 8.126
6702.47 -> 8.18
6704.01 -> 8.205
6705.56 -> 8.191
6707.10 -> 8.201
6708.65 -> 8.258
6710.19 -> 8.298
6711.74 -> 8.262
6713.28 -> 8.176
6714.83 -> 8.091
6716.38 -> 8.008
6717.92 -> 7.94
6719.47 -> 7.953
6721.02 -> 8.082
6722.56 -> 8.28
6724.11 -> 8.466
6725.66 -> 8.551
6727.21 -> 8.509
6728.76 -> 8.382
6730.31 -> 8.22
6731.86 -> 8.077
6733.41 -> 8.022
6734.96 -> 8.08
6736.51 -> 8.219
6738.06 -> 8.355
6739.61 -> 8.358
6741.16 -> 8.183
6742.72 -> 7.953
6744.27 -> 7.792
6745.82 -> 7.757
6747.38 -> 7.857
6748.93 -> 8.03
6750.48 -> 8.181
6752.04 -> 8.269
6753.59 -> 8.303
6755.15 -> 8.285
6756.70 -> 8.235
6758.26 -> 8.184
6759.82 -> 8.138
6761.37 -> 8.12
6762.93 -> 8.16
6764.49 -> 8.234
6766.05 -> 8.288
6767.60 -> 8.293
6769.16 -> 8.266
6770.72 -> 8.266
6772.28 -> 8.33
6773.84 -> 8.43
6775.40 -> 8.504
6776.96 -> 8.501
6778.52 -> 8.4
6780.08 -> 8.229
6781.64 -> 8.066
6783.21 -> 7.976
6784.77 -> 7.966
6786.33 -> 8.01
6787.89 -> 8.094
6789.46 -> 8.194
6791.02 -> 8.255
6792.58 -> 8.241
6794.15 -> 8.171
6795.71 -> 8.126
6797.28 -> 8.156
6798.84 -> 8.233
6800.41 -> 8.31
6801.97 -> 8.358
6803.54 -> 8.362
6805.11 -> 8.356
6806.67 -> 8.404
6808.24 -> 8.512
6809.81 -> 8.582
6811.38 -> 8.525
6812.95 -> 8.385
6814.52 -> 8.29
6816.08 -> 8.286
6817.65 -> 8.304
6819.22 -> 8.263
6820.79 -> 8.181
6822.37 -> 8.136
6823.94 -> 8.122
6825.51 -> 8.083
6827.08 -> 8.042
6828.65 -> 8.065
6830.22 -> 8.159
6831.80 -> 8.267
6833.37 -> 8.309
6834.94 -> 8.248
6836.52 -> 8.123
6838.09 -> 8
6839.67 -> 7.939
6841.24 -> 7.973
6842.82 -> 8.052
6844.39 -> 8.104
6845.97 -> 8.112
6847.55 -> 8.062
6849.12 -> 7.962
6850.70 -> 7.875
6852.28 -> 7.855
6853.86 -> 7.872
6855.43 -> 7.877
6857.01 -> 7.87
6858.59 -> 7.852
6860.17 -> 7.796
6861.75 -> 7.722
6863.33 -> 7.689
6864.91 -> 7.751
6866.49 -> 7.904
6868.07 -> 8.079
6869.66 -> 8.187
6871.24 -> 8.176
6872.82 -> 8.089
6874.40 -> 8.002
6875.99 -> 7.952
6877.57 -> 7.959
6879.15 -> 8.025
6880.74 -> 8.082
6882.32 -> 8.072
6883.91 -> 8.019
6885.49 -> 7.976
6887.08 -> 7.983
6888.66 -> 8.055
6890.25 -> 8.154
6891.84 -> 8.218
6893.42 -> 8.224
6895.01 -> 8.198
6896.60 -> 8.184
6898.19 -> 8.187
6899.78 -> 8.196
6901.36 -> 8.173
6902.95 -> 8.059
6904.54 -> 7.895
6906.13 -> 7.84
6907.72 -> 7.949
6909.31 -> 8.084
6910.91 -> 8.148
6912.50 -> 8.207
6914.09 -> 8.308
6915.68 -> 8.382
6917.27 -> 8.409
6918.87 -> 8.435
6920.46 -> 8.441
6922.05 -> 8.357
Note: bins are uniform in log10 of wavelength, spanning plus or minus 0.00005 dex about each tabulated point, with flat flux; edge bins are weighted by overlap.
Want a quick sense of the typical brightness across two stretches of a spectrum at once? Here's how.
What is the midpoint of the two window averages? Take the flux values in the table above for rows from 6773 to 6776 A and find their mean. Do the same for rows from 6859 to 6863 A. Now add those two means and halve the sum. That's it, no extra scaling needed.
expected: 8.11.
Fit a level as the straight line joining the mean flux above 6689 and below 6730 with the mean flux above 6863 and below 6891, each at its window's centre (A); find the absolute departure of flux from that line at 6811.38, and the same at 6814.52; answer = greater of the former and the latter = 0.43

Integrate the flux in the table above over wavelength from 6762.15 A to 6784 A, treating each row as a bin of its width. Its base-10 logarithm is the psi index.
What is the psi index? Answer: 2.257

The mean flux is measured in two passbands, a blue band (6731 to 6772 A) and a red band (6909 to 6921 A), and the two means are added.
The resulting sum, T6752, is 16.5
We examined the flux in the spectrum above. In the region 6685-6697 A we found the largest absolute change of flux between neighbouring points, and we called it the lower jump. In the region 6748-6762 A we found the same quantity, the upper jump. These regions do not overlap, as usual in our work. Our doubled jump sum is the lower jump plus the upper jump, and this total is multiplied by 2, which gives 0.48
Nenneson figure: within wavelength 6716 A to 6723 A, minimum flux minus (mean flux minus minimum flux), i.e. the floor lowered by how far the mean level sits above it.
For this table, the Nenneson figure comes 7.83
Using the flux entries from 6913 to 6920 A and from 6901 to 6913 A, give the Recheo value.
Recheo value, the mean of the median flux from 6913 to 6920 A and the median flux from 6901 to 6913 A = 8.23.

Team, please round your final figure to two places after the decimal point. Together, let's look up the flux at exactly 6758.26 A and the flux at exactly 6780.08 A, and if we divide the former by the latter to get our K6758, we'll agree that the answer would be 0.99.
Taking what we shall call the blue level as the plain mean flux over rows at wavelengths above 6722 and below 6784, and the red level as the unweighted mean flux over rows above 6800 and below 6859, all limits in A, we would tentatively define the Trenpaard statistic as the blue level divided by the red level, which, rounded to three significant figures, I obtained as 1.01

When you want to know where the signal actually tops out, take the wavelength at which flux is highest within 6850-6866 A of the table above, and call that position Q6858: 6855.43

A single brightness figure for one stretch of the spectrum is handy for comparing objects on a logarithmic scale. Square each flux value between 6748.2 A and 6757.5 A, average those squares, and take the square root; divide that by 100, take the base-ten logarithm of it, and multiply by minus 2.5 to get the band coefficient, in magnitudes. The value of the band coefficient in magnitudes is 2.71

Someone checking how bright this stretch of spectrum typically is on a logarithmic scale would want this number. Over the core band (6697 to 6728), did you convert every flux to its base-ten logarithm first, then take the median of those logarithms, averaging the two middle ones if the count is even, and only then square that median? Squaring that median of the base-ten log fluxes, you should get 0.834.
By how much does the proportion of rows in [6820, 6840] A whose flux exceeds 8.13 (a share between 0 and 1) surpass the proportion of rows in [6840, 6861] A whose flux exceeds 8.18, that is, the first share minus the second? 0.46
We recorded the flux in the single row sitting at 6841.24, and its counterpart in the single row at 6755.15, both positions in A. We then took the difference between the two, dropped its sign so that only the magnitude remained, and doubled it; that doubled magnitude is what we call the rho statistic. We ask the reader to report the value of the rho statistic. 0.62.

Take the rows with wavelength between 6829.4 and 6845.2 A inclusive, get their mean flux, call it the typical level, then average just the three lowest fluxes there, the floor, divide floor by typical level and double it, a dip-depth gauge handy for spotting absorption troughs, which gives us 1.96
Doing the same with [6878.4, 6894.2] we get 1.98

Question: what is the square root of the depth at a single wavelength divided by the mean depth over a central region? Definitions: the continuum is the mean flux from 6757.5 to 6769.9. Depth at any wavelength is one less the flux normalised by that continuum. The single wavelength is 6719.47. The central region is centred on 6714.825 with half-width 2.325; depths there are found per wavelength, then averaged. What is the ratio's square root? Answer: 1.5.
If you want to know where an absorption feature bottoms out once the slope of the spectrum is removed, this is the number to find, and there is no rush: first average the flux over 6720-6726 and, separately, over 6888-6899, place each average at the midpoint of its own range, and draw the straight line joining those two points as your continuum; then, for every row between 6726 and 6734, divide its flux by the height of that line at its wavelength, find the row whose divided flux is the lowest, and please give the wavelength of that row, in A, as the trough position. 6733.41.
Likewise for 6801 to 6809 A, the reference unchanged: 6801.97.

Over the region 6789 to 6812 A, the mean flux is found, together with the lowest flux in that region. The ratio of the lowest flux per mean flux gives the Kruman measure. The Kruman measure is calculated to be 0.977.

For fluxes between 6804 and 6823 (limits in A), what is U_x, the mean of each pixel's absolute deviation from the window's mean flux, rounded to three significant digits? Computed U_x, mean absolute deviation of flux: 0.109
